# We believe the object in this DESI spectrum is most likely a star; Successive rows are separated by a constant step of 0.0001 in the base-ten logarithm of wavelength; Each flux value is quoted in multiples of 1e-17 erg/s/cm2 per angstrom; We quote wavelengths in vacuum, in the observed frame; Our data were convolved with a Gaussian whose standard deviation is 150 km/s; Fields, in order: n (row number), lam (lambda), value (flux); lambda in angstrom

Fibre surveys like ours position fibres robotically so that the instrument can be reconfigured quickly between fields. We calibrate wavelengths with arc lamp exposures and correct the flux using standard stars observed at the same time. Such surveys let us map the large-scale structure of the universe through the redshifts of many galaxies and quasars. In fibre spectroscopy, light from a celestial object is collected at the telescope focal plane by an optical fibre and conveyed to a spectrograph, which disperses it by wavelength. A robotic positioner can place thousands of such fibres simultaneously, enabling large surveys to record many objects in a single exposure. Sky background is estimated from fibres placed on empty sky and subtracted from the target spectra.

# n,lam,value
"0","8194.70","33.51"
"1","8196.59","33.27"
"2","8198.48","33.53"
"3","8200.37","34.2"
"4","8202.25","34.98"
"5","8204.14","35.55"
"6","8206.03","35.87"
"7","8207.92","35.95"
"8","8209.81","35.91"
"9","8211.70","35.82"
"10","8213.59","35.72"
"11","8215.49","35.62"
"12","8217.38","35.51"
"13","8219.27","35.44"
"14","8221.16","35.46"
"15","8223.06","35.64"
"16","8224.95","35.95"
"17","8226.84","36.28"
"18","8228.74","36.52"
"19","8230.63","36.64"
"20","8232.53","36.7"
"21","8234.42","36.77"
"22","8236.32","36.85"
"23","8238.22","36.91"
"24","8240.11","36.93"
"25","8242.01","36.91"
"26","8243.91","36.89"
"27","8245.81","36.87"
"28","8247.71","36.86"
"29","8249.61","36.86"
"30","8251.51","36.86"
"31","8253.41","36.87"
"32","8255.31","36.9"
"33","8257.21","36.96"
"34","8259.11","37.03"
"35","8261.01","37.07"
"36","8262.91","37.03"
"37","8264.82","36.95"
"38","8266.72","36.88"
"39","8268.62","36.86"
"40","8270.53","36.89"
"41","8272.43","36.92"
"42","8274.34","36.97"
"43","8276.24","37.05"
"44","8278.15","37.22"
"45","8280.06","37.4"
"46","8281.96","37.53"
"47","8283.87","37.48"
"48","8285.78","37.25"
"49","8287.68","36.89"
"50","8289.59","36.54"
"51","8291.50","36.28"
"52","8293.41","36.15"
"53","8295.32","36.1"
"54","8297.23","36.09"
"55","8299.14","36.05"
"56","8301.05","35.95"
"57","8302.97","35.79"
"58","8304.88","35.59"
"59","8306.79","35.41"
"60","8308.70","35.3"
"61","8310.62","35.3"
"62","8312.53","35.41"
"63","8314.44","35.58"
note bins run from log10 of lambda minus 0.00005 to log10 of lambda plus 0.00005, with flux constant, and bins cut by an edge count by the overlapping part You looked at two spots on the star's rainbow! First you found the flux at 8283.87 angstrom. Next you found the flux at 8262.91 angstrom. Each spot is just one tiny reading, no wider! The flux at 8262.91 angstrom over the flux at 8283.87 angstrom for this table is 0.99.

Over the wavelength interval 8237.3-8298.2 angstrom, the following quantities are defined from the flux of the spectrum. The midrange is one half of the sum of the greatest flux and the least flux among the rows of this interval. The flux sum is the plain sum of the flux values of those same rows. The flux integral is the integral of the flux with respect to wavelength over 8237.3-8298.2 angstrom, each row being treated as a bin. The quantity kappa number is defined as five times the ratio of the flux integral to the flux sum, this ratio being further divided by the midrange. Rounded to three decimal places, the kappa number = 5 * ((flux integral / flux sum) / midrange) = 0.259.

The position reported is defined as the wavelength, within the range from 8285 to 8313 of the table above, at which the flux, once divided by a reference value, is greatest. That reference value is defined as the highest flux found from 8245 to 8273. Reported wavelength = 8285.78 angstrom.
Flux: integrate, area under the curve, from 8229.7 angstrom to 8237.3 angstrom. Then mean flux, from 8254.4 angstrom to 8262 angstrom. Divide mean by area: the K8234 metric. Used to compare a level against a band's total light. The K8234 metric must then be 0.133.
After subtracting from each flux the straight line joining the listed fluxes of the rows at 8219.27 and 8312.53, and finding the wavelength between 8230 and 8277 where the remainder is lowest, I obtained 8230.63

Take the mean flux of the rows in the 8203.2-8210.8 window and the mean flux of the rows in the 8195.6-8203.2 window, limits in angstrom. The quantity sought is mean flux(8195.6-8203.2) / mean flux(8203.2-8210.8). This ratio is 0.95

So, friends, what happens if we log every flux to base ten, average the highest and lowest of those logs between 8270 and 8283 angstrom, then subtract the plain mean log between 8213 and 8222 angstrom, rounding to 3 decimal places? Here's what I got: 0.020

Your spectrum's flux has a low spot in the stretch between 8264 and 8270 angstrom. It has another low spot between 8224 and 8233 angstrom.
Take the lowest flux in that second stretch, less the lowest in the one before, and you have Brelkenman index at -0.9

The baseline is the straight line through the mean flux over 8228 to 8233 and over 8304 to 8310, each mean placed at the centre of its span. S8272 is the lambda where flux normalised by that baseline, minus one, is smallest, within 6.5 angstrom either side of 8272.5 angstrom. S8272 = 8266.72 angstrom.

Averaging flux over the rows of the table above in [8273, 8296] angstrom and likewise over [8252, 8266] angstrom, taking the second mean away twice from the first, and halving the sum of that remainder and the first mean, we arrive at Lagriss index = -0.1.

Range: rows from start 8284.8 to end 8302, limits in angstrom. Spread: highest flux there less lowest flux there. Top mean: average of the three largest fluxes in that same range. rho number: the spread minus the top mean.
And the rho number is -35.6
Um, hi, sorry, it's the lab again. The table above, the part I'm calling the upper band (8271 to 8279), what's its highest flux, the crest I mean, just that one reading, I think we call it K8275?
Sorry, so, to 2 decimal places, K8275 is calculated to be 37.22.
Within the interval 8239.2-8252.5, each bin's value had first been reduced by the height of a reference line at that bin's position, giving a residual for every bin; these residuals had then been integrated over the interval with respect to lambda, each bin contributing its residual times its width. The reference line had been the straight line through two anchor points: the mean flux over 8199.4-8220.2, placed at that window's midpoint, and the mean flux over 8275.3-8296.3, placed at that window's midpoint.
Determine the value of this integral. 9.5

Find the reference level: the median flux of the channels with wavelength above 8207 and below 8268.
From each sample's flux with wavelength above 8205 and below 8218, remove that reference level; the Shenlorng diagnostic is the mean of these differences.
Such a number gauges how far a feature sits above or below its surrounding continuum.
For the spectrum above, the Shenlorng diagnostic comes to -1.08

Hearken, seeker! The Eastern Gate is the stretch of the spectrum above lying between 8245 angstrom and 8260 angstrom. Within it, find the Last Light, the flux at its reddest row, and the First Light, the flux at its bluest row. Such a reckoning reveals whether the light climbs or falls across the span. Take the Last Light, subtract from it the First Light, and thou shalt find 0.2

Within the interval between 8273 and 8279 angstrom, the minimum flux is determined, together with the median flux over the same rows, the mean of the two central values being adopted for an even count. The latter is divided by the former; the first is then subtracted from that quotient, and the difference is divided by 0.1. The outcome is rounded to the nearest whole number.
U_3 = -360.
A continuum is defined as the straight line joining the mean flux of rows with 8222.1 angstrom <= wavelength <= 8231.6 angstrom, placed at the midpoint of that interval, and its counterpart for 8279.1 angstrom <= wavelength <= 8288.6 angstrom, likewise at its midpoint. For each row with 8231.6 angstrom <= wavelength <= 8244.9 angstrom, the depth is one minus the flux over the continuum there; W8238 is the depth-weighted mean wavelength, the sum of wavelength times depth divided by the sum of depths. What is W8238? 8238.1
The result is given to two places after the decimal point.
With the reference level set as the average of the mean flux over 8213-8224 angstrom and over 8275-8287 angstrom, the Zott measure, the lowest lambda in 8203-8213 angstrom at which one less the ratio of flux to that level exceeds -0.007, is 8204.14 angstrom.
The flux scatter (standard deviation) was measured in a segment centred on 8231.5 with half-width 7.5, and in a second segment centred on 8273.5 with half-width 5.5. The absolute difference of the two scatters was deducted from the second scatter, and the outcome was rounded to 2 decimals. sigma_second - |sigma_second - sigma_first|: -0.06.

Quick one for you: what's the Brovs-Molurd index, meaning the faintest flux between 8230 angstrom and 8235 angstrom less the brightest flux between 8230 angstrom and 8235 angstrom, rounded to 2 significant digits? -0.13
